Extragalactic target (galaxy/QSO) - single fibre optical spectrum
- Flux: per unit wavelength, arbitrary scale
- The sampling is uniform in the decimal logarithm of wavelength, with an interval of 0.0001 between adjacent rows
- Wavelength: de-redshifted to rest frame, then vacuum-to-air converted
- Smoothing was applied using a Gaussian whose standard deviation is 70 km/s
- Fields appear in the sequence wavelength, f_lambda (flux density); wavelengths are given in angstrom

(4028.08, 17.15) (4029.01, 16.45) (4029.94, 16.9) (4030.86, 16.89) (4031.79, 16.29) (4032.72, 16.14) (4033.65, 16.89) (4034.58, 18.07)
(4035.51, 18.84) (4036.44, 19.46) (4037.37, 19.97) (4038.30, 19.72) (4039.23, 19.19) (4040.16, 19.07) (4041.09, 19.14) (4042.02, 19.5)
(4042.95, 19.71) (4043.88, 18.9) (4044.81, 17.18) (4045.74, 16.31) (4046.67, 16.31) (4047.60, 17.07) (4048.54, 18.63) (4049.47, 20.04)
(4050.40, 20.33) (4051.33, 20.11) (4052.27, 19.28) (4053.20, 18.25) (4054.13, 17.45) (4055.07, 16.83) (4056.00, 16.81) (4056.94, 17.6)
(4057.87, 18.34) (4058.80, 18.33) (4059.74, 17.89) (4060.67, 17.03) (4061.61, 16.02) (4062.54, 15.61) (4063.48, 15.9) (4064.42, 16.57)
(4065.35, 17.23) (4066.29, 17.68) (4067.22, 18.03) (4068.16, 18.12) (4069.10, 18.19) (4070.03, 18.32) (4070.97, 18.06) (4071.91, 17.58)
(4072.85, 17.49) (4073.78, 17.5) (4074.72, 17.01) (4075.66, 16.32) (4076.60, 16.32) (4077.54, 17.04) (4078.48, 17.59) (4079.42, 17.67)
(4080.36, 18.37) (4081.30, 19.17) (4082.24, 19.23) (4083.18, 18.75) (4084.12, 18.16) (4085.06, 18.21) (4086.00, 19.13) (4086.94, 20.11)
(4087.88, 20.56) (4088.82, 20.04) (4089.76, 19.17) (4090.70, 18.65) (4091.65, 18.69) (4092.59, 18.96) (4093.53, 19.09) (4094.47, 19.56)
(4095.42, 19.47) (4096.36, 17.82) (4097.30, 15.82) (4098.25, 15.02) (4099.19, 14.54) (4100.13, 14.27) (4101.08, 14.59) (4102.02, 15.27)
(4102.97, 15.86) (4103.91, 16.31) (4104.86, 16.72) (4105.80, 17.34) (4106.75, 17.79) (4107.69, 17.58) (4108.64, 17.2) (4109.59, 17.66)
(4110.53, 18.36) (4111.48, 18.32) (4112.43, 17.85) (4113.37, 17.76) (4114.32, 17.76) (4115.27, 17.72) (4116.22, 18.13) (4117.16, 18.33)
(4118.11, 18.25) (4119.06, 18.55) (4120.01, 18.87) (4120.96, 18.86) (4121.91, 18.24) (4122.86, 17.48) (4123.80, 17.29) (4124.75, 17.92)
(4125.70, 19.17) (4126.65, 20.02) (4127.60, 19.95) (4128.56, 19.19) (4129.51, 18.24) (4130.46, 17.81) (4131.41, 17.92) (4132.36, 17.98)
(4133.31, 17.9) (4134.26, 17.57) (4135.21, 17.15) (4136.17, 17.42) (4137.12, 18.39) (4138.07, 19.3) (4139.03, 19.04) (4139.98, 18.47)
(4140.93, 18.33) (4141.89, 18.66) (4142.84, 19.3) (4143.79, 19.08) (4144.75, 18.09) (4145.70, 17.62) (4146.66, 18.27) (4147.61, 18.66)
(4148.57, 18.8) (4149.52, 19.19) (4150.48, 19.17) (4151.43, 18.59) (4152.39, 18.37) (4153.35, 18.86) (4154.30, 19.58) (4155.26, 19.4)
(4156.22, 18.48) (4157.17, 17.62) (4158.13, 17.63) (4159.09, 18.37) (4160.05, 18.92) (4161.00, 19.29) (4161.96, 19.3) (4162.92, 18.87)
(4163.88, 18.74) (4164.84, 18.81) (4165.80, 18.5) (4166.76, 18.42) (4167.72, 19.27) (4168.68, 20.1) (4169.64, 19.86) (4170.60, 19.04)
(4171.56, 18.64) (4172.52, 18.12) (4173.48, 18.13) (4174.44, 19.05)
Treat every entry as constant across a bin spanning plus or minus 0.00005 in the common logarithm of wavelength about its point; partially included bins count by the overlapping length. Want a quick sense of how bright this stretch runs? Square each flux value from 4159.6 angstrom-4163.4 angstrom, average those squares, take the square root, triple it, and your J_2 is 57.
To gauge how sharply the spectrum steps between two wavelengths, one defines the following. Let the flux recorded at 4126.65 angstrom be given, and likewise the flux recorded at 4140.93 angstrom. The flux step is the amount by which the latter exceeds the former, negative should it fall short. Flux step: -1.7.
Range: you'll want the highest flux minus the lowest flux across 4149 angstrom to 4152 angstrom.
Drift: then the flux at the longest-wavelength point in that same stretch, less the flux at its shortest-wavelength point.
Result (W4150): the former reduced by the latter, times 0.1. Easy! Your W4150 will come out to 0.12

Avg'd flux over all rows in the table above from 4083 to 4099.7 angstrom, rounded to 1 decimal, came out 18.4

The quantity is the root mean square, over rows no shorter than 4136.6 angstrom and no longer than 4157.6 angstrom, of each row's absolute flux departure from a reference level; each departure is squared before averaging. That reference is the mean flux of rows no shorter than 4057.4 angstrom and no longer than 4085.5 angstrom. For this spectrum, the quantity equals 1.2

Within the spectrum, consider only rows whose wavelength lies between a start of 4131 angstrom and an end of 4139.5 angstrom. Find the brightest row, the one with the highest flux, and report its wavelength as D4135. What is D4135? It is 4138.07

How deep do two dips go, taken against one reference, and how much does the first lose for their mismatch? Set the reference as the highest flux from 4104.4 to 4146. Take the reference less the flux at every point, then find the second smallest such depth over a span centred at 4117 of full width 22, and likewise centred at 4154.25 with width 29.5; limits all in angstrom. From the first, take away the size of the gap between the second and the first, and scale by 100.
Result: -30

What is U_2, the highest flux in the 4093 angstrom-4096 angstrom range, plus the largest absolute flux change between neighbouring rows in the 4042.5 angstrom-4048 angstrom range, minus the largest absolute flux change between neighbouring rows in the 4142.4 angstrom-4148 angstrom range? 20.3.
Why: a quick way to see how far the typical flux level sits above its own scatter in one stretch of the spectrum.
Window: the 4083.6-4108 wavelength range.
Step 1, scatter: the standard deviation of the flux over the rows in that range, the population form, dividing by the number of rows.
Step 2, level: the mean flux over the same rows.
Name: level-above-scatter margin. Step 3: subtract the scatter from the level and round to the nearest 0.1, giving 15.8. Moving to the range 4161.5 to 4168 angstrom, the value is 18.5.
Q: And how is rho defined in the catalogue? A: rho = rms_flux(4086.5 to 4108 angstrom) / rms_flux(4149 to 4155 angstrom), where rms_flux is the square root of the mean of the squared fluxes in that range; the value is 0.93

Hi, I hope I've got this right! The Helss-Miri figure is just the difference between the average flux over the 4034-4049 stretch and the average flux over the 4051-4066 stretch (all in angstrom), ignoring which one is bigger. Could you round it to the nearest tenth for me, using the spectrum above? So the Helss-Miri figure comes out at 1.1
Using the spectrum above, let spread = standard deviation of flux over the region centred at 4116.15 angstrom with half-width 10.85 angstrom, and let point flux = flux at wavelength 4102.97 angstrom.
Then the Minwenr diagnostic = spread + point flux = 16.5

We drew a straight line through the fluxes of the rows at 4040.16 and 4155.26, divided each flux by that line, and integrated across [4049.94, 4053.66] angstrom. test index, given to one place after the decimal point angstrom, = 3.8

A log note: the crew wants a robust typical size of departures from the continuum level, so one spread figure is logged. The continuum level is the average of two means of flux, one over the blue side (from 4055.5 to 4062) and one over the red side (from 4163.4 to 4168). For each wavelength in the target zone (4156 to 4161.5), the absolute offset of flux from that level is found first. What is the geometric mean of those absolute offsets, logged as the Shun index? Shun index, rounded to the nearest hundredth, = 0.54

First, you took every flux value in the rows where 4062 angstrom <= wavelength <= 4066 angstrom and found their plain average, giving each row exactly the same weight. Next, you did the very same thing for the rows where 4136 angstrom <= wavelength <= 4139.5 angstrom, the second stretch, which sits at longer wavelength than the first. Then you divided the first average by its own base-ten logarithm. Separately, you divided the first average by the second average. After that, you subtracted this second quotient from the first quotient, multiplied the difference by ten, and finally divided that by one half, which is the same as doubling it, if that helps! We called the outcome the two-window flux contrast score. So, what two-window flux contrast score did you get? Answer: 252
